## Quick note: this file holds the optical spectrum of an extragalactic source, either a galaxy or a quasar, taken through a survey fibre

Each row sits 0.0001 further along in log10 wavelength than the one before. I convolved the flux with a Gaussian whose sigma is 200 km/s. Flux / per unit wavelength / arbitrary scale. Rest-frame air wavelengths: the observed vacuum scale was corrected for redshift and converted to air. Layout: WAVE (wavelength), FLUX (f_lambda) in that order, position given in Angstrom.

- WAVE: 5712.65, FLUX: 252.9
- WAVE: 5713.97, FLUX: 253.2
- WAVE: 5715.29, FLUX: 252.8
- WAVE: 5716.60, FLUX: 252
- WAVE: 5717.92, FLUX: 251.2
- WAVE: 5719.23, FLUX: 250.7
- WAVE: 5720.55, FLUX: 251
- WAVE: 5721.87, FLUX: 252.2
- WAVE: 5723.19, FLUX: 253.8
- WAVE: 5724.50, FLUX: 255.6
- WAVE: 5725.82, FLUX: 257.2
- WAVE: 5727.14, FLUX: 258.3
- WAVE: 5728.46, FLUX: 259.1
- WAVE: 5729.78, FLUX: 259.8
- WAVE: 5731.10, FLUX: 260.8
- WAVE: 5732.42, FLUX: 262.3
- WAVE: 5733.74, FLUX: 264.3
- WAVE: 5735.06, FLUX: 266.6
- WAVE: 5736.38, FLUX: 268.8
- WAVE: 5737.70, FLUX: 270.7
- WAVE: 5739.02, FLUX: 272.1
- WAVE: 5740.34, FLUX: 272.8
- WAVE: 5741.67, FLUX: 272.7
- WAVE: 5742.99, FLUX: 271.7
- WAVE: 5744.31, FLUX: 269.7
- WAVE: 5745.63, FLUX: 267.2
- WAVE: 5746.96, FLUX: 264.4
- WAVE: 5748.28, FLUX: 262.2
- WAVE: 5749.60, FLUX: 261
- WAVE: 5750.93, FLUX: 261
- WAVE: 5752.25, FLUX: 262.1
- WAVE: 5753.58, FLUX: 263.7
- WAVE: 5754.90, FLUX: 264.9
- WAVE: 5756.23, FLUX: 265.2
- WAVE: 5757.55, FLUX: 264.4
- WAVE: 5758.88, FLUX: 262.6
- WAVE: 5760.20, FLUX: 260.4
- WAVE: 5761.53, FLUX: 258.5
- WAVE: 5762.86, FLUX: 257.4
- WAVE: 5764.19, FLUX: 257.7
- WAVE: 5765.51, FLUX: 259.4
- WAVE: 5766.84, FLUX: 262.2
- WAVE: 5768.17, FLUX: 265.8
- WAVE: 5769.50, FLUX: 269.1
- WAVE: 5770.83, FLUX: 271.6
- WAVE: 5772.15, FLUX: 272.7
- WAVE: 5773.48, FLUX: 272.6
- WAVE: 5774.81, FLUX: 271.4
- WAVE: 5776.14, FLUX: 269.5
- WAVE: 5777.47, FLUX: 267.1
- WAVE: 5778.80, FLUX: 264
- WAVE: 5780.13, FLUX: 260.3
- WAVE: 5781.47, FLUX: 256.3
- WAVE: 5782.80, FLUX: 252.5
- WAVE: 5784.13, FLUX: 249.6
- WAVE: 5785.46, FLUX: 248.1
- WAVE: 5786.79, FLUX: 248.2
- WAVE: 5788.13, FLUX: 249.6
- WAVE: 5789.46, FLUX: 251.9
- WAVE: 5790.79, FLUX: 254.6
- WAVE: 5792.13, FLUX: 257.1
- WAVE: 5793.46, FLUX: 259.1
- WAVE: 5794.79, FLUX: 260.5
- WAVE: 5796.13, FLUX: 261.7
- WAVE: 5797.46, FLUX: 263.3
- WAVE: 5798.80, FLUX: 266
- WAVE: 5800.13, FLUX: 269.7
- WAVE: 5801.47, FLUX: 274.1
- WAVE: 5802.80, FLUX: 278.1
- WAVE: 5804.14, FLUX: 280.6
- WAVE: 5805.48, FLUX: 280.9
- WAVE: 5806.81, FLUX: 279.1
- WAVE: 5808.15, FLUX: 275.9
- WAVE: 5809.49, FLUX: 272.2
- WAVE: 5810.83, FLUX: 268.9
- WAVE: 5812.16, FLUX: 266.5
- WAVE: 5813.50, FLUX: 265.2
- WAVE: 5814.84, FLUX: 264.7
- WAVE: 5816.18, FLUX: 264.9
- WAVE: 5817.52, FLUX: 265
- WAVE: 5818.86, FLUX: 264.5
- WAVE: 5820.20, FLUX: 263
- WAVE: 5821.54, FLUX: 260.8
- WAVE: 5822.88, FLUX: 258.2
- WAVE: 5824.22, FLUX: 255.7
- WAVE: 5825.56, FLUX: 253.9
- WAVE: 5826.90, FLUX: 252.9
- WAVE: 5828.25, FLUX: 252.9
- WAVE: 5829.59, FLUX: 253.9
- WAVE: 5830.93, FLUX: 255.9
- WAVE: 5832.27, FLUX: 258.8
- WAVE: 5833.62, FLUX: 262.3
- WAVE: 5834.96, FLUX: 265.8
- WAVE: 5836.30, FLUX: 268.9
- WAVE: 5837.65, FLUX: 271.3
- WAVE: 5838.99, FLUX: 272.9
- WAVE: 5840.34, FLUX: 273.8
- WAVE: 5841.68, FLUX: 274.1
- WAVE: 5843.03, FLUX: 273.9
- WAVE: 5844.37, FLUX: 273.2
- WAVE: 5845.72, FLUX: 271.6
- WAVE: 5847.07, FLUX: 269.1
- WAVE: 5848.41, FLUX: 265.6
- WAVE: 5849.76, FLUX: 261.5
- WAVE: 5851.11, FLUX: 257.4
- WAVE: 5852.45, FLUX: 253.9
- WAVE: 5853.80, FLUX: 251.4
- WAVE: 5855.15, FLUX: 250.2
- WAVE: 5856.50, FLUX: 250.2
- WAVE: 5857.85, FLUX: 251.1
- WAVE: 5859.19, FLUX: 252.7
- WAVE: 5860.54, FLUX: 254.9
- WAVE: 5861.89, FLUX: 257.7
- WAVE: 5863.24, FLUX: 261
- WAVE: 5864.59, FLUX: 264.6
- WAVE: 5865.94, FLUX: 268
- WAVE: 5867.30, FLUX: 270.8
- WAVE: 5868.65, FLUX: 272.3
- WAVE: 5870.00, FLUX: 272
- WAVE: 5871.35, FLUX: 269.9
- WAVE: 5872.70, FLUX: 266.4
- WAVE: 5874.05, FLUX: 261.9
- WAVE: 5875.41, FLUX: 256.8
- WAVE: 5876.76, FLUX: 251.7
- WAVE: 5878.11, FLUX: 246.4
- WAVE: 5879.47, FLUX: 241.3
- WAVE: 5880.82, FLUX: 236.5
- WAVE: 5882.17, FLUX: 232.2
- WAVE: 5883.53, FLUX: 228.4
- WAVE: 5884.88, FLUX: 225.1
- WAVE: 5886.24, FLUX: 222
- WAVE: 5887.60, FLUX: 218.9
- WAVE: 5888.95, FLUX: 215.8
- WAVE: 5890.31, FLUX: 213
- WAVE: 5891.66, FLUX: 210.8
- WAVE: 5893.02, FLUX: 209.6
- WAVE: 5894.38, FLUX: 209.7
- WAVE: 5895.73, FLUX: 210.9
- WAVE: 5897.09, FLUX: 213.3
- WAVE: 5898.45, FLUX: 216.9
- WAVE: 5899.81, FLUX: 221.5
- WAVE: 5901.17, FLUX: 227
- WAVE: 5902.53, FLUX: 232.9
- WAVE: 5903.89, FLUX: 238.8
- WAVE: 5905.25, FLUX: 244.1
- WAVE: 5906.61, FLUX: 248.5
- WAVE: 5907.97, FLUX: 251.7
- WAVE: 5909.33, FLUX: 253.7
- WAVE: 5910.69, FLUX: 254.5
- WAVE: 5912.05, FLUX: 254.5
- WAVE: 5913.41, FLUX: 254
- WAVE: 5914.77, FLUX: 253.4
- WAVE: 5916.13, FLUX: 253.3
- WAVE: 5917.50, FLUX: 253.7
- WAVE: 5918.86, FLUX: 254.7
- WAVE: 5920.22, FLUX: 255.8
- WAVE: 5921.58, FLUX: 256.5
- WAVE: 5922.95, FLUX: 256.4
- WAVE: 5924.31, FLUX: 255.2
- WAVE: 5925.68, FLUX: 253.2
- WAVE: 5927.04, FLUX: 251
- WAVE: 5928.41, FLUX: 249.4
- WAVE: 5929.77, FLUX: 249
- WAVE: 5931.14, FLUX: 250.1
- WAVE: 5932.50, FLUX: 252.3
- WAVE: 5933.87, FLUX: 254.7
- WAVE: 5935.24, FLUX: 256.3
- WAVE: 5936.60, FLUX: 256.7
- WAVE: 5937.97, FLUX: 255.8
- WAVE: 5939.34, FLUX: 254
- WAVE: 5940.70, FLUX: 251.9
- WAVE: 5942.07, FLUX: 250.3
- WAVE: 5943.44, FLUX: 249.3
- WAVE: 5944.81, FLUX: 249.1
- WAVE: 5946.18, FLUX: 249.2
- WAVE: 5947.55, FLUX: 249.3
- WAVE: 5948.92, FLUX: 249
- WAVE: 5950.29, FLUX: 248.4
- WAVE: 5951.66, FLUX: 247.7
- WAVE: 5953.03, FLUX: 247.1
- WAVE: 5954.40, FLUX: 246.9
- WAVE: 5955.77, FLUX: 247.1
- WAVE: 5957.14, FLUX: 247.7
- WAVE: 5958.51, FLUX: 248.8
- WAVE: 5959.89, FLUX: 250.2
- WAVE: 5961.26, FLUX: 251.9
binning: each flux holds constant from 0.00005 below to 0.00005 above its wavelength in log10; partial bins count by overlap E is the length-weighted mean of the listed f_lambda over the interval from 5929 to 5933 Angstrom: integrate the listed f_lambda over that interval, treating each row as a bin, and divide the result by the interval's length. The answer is 251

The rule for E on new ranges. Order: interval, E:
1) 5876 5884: 240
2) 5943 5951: 249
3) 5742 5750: 267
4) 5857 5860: 253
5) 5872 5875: 263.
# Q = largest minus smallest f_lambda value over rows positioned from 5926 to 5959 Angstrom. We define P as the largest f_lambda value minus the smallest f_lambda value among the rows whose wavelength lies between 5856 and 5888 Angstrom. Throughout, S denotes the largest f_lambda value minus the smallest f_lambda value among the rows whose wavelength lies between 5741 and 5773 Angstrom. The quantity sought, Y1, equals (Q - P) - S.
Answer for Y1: -59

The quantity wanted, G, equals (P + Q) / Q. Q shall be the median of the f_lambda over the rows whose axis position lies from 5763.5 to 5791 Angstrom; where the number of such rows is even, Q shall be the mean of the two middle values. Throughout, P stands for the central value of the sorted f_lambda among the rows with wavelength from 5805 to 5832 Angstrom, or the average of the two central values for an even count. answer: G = 2.02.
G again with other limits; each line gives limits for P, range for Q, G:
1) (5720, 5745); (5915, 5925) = 2.03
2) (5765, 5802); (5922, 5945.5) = 2.04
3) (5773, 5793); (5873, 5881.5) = 2.03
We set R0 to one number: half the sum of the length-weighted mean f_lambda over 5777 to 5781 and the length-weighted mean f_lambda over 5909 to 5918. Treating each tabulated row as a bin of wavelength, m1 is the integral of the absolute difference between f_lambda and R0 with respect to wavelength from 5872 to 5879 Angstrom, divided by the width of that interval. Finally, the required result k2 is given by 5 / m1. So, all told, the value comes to 0.7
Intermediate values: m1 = 6.7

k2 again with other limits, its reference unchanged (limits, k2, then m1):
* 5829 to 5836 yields 1.2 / 4.1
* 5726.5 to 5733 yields 2.9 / 1.7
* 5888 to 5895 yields 0.1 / 46.3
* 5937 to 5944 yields 0.9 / 5.8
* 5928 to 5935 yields 0.7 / 6.8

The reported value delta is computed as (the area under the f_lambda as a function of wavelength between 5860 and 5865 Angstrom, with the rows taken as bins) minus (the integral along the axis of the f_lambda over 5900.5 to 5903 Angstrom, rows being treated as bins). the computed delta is 723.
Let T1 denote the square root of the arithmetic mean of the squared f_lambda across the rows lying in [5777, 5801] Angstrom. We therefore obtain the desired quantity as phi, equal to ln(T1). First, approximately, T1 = 258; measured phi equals 5.55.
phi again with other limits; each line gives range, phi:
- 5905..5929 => 5.53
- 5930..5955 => 5.53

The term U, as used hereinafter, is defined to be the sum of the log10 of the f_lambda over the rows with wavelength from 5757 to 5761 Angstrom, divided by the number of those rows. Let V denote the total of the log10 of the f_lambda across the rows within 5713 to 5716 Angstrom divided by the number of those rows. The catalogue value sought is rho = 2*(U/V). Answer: 2.01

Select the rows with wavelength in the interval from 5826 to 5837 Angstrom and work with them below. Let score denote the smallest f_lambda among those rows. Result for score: 252.9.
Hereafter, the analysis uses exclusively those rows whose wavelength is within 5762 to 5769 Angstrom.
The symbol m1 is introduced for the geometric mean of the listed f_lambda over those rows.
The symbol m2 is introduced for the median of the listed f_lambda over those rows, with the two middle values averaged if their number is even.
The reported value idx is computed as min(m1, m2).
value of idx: 259.4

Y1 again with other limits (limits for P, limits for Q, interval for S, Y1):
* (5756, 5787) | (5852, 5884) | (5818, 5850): -2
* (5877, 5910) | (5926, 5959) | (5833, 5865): -58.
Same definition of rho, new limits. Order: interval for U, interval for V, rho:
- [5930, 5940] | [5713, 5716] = 2.00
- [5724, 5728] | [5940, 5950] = 2.01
